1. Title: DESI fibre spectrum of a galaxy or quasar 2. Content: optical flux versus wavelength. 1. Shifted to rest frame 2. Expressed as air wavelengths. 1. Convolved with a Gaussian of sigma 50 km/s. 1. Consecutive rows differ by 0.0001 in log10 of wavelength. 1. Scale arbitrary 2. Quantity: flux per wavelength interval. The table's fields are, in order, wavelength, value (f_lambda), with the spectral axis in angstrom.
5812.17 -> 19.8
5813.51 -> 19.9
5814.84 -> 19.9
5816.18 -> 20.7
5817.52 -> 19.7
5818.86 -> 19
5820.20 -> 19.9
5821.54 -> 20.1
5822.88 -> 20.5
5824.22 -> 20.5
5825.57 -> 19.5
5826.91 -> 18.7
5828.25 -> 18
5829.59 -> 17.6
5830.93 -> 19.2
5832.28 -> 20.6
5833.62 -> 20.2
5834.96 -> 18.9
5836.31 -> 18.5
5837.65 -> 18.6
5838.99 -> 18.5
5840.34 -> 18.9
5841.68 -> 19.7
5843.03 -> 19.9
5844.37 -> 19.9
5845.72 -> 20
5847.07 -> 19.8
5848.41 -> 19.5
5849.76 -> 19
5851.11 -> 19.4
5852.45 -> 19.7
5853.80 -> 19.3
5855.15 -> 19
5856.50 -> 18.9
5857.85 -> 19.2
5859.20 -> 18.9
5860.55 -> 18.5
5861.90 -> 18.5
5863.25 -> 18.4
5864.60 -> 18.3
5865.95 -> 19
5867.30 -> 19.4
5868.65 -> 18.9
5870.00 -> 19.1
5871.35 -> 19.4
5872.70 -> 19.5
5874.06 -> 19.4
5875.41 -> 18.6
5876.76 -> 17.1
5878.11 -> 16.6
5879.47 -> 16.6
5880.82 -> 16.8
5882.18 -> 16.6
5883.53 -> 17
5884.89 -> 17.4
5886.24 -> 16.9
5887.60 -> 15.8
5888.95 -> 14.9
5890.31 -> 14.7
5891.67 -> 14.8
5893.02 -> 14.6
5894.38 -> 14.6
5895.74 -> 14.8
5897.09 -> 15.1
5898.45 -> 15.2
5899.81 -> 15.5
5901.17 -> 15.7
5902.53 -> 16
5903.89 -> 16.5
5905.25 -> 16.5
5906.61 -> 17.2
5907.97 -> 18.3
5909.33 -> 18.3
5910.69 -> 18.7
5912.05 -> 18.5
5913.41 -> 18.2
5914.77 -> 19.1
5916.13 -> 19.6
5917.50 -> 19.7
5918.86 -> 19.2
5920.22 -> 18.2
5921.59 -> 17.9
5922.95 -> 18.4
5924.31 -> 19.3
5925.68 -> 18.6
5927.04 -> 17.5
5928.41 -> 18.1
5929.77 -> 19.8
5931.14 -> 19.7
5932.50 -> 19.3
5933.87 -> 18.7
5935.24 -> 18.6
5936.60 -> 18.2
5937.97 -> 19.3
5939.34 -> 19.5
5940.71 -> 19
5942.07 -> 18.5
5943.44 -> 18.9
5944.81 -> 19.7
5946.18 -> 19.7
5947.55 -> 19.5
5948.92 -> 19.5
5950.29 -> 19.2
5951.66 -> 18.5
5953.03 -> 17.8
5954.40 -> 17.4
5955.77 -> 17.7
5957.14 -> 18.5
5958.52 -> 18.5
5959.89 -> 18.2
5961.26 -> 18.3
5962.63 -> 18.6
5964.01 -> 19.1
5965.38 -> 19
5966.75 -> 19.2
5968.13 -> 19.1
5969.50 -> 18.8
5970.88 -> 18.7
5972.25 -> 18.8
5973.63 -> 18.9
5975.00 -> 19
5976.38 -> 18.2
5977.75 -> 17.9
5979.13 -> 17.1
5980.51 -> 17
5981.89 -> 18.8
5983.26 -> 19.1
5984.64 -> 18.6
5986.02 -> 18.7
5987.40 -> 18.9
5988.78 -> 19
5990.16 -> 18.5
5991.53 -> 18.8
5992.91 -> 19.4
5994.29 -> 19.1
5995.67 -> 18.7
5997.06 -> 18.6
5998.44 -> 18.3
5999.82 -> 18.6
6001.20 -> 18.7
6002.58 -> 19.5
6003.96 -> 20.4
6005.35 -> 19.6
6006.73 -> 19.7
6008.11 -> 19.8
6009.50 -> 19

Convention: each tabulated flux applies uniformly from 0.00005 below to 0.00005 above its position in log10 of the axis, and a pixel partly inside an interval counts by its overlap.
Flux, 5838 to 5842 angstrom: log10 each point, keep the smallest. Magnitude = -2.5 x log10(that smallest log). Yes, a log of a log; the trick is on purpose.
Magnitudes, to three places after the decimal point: -0.257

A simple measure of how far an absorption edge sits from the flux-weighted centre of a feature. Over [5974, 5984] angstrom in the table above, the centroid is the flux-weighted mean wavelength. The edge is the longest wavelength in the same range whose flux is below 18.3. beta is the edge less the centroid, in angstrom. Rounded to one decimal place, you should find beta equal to 1.4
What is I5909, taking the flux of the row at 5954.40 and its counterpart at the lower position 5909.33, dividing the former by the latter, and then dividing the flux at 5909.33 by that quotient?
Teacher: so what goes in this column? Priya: 19.2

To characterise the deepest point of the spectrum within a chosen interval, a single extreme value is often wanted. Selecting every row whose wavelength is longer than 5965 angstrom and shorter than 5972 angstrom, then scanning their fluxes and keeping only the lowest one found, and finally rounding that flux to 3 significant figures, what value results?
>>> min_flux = 18.7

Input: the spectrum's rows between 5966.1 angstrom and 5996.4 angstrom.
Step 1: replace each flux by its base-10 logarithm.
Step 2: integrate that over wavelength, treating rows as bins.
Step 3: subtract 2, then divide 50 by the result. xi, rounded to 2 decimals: 1.37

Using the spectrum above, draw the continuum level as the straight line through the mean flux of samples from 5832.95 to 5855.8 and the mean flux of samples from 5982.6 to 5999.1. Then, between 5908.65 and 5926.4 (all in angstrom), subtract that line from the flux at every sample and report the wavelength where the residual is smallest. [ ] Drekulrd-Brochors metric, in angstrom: 5921.59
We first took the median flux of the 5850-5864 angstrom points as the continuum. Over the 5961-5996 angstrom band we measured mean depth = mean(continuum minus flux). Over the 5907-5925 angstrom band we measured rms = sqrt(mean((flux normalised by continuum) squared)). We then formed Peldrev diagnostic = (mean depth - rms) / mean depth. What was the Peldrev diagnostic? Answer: -2.5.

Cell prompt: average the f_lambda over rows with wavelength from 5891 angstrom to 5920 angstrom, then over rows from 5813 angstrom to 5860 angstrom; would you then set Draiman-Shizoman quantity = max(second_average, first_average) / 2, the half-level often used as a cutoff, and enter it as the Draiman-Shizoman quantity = 9.71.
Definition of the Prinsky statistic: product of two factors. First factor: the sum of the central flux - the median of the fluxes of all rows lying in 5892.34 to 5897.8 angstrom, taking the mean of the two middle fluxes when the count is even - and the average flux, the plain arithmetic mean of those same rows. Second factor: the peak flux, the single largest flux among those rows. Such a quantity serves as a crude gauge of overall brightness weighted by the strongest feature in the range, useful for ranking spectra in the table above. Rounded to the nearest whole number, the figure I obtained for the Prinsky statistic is 445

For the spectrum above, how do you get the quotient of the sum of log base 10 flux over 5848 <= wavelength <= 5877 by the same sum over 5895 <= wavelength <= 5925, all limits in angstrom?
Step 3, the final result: 1.03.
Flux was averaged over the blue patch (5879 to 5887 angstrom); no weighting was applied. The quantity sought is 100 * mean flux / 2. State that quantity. 844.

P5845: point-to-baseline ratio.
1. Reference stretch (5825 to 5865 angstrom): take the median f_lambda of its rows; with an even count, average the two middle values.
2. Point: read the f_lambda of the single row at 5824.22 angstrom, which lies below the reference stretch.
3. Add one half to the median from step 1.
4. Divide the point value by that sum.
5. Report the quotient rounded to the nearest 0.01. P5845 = 1.05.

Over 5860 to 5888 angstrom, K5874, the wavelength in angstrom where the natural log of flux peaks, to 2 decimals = 5872.70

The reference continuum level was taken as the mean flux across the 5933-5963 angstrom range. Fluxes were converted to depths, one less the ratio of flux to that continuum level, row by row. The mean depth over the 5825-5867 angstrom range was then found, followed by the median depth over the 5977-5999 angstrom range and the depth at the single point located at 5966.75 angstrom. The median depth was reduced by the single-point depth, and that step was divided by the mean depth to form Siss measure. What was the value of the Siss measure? -1.3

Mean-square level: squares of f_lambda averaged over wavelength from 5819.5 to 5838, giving 375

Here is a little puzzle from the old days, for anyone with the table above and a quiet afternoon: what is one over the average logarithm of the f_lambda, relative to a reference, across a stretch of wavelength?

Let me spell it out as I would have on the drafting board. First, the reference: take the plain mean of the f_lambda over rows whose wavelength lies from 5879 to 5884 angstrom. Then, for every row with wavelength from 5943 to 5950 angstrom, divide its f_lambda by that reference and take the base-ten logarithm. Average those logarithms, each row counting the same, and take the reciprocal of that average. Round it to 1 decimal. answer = 15.4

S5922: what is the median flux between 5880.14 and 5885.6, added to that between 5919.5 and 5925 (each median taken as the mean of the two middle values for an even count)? 35.2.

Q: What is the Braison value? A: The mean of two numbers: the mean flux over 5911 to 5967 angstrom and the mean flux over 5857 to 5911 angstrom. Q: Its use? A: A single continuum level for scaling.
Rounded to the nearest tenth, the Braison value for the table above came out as 18.0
